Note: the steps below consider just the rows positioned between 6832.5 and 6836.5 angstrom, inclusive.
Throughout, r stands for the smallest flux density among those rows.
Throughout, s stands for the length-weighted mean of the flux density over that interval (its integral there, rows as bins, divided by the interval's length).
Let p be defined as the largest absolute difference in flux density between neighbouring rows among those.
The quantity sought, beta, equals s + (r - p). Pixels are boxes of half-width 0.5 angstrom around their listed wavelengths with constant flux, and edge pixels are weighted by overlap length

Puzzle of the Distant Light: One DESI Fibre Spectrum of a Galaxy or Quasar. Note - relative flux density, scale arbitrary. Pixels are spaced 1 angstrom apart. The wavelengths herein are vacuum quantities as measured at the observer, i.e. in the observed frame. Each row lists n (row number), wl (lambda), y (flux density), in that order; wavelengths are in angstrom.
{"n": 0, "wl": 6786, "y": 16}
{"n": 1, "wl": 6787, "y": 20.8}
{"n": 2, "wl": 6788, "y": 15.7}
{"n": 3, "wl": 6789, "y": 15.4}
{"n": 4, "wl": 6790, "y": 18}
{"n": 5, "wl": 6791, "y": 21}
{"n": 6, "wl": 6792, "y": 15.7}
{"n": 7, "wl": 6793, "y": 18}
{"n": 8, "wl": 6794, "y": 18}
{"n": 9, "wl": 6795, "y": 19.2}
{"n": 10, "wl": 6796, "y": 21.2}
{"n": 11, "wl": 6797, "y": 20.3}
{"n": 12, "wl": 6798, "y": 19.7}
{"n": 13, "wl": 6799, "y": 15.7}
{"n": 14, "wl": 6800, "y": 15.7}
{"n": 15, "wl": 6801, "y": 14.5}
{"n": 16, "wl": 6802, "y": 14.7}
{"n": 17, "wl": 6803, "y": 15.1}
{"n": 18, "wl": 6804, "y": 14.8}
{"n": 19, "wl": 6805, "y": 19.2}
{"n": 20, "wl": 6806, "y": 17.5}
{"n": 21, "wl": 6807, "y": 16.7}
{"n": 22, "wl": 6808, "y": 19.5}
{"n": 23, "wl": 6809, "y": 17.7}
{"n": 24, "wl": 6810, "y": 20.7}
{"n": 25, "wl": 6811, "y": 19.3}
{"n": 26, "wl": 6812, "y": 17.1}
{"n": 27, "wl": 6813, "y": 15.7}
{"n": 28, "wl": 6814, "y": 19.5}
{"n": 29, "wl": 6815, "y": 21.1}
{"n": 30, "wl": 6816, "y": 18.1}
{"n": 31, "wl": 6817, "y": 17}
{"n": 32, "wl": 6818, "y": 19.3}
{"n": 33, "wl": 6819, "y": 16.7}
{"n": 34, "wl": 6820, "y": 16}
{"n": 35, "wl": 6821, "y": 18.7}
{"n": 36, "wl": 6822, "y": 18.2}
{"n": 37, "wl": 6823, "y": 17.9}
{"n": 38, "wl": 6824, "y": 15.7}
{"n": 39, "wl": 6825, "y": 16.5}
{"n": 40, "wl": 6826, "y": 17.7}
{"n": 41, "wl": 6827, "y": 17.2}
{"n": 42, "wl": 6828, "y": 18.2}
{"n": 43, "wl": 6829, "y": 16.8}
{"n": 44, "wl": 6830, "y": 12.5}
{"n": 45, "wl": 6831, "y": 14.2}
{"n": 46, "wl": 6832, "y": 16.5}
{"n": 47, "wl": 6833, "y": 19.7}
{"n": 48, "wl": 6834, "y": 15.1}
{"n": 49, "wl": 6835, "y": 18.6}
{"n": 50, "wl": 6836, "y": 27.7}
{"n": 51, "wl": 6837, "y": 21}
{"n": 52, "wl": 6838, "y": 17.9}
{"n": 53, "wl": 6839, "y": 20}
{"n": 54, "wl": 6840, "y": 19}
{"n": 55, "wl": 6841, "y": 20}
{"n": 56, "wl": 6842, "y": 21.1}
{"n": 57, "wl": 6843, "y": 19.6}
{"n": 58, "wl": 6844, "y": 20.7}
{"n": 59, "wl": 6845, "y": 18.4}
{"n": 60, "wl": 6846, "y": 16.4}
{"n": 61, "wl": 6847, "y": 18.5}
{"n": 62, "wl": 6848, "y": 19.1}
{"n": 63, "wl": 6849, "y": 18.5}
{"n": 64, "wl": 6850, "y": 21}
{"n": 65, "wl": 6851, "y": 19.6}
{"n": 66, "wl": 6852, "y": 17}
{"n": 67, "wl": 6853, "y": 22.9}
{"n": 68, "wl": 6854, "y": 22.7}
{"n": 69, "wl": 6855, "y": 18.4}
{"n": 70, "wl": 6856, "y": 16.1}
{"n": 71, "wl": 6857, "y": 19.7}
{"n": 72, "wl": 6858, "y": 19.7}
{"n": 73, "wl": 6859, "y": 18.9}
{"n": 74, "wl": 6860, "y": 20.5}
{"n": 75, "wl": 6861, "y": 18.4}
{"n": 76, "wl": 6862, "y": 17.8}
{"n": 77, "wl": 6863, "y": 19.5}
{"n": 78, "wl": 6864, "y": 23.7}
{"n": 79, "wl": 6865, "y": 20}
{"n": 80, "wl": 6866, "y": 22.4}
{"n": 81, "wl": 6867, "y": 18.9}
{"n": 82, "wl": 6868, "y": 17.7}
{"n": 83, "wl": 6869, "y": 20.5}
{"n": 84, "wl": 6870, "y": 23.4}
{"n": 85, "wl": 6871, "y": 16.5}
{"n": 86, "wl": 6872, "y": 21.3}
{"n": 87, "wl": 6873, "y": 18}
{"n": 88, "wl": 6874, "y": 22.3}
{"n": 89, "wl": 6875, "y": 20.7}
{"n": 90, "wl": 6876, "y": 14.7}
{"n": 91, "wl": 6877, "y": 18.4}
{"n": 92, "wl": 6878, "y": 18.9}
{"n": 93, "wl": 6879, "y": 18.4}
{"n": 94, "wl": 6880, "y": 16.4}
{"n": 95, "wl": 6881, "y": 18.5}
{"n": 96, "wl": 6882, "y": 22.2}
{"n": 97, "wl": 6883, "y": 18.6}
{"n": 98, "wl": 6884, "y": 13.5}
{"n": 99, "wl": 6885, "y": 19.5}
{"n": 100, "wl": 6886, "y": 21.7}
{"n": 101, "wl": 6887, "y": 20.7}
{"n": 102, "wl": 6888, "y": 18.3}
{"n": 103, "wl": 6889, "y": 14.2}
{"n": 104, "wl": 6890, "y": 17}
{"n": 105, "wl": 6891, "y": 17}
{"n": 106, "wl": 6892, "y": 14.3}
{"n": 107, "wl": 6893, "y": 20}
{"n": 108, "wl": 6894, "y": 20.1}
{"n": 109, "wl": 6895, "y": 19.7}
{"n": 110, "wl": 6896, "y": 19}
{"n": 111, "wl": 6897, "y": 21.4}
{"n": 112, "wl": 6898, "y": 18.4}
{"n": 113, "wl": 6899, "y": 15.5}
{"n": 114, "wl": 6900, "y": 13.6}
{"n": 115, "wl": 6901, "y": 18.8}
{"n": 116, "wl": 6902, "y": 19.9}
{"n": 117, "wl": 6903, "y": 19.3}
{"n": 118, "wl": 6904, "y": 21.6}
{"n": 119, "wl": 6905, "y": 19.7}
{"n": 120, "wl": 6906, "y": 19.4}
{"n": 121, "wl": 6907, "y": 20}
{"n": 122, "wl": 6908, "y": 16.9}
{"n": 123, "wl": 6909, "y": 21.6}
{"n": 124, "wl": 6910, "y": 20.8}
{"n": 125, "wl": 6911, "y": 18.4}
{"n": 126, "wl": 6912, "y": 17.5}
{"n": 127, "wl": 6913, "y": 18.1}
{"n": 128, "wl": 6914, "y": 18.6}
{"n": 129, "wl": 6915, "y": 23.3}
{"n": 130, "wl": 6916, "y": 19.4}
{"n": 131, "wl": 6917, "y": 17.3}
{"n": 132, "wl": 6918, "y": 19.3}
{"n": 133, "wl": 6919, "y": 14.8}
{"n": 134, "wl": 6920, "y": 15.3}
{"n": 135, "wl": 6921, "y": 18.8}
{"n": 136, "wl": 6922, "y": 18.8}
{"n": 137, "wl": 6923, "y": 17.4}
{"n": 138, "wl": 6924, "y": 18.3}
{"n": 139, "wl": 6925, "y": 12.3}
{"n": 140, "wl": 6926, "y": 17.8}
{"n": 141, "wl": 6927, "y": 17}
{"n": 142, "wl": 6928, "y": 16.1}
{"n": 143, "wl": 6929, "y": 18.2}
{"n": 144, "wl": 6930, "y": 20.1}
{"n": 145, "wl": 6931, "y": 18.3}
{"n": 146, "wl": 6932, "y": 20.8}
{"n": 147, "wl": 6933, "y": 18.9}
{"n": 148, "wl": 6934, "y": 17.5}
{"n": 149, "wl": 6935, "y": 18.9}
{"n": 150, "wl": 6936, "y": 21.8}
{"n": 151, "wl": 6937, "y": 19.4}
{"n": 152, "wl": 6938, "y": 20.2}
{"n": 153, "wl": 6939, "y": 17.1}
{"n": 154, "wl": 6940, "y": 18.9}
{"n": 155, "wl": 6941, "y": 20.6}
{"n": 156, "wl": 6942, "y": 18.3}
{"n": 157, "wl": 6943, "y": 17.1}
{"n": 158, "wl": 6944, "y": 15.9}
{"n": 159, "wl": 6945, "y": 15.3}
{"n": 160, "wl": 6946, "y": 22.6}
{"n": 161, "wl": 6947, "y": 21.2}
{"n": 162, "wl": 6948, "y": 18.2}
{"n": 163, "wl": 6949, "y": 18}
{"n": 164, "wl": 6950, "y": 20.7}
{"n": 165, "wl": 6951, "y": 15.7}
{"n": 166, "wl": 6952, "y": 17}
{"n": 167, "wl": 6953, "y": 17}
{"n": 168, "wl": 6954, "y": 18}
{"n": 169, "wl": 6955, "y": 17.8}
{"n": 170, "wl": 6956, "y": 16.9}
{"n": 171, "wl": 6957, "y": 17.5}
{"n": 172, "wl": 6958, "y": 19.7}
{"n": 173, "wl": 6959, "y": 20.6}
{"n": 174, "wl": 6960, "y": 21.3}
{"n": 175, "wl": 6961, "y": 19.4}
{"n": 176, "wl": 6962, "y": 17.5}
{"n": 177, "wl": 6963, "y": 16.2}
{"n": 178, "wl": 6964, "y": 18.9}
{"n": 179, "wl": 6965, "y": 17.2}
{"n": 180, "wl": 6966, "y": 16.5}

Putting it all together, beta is 26.3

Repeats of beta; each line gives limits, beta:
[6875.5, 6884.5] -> 26.1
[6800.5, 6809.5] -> 26.7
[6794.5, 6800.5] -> 30.3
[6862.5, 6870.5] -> 34.3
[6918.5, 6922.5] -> 28.2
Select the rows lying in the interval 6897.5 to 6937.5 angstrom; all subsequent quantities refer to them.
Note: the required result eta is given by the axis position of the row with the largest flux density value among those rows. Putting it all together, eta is 6915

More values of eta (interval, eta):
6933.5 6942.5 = 6936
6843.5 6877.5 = 6864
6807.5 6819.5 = 6815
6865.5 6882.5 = 6870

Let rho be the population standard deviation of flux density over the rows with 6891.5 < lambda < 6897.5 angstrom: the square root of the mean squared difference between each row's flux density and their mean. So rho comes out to 2.25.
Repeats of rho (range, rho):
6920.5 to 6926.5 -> 2.26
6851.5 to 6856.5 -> 2.86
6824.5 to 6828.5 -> 0.63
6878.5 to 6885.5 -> 2.49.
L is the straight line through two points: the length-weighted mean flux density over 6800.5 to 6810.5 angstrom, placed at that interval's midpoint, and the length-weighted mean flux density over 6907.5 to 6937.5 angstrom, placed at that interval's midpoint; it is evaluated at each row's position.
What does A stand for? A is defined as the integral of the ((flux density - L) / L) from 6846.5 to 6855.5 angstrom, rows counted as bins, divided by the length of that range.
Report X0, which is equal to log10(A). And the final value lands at -0.9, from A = 0.12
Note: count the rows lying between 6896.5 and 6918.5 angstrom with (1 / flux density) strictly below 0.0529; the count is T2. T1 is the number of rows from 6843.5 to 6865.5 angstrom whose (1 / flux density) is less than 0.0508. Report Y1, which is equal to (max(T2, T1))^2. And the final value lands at 144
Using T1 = 9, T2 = 12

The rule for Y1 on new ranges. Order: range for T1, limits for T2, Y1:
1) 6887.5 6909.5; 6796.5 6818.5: 81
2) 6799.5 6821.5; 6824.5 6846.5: 81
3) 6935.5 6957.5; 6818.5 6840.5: 36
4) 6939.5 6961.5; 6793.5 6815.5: 100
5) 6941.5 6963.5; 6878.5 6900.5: 81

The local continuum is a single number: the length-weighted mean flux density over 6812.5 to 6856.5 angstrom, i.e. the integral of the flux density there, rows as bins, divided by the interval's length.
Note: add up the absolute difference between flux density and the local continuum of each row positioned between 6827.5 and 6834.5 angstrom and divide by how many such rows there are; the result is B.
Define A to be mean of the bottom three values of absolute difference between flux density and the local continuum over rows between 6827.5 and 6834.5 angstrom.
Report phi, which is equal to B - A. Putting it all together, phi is 1.6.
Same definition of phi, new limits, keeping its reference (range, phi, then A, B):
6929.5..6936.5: 1.0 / 0.3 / 1.33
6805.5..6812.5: 0.4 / 0.9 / 1.28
